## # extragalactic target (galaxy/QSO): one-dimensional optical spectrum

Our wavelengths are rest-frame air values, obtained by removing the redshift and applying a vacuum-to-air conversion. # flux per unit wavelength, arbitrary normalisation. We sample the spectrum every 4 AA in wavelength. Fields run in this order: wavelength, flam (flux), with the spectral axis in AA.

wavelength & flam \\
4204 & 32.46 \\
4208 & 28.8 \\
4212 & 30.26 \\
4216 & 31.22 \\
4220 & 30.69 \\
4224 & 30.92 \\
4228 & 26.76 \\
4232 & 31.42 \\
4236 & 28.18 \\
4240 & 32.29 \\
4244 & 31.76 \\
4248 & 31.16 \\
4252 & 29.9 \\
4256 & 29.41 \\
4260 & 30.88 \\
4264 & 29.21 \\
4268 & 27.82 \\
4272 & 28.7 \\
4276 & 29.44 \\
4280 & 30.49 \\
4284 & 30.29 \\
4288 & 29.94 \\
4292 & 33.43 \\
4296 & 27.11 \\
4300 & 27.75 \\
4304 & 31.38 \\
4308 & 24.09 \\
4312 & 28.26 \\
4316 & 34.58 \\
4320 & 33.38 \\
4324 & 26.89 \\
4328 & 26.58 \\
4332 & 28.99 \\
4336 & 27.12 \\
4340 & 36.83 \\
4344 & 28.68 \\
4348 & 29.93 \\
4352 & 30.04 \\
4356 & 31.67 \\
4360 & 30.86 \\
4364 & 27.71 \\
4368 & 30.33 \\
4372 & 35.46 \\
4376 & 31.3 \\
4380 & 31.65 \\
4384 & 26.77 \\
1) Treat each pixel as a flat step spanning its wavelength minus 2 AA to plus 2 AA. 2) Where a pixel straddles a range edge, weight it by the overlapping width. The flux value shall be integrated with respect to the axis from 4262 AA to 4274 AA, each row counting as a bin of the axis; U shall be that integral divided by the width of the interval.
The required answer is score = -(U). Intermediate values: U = 28.6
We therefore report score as -29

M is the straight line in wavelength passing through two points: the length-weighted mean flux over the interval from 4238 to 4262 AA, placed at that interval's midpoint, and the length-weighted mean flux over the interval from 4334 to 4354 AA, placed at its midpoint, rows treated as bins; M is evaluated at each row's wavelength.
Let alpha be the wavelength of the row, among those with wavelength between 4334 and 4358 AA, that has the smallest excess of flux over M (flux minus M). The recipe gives 4336 AA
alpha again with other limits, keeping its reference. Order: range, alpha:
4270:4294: 4272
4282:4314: 4308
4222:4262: 4228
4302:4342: 4308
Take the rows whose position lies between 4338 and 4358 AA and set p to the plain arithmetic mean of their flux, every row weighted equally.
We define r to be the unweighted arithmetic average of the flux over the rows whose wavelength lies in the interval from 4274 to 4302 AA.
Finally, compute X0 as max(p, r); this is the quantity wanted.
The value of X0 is 31.4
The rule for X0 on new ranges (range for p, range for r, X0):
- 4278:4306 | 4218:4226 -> 30.8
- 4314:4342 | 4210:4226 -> 30.8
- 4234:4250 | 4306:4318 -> 30.8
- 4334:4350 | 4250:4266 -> 30.6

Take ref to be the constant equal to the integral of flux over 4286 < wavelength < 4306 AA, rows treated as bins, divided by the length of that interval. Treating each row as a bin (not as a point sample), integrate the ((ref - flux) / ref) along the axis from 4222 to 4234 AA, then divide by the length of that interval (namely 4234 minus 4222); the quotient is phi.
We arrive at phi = 0.01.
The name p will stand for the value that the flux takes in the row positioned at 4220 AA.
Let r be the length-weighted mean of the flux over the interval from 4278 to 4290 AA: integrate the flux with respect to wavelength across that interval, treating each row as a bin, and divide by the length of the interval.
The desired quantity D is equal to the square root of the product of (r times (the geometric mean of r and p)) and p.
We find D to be 168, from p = 30.69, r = 30.2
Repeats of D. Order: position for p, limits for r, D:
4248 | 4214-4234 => 170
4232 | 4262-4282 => 166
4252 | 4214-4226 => 168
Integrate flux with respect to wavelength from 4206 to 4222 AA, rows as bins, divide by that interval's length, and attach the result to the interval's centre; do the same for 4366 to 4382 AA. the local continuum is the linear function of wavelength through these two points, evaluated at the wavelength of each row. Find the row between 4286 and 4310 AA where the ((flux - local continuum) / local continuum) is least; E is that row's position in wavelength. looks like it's 4308 AA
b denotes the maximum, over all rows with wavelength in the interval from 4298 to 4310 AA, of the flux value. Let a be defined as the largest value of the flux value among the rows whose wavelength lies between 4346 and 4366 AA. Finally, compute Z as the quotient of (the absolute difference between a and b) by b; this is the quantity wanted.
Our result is 0.01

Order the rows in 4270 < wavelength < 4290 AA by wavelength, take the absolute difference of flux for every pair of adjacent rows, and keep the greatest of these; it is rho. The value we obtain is 1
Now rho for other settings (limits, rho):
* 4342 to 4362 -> 2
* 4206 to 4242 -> 5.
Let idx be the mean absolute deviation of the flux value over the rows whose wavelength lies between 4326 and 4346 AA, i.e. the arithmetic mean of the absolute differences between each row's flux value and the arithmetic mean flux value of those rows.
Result 2.9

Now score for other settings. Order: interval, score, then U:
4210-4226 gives -31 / 30.8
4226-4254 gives -30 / 30.2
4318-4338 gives -29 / 28.6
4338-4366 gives -31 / 30.8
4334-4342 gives -32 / 32.0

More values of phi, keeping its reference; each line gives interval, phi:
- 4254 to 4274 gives 0.02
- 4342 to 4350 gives 0.02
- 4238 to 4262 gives -0.03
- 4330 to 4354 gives -0.01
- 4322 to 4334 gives 0.08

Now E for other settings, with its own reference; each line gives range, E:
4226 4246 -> 4228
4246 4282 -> 4268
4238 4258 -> 4256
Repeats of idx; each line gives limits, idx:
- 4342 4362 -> 0.8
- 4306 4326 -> 3.6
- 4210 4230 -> 1.3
